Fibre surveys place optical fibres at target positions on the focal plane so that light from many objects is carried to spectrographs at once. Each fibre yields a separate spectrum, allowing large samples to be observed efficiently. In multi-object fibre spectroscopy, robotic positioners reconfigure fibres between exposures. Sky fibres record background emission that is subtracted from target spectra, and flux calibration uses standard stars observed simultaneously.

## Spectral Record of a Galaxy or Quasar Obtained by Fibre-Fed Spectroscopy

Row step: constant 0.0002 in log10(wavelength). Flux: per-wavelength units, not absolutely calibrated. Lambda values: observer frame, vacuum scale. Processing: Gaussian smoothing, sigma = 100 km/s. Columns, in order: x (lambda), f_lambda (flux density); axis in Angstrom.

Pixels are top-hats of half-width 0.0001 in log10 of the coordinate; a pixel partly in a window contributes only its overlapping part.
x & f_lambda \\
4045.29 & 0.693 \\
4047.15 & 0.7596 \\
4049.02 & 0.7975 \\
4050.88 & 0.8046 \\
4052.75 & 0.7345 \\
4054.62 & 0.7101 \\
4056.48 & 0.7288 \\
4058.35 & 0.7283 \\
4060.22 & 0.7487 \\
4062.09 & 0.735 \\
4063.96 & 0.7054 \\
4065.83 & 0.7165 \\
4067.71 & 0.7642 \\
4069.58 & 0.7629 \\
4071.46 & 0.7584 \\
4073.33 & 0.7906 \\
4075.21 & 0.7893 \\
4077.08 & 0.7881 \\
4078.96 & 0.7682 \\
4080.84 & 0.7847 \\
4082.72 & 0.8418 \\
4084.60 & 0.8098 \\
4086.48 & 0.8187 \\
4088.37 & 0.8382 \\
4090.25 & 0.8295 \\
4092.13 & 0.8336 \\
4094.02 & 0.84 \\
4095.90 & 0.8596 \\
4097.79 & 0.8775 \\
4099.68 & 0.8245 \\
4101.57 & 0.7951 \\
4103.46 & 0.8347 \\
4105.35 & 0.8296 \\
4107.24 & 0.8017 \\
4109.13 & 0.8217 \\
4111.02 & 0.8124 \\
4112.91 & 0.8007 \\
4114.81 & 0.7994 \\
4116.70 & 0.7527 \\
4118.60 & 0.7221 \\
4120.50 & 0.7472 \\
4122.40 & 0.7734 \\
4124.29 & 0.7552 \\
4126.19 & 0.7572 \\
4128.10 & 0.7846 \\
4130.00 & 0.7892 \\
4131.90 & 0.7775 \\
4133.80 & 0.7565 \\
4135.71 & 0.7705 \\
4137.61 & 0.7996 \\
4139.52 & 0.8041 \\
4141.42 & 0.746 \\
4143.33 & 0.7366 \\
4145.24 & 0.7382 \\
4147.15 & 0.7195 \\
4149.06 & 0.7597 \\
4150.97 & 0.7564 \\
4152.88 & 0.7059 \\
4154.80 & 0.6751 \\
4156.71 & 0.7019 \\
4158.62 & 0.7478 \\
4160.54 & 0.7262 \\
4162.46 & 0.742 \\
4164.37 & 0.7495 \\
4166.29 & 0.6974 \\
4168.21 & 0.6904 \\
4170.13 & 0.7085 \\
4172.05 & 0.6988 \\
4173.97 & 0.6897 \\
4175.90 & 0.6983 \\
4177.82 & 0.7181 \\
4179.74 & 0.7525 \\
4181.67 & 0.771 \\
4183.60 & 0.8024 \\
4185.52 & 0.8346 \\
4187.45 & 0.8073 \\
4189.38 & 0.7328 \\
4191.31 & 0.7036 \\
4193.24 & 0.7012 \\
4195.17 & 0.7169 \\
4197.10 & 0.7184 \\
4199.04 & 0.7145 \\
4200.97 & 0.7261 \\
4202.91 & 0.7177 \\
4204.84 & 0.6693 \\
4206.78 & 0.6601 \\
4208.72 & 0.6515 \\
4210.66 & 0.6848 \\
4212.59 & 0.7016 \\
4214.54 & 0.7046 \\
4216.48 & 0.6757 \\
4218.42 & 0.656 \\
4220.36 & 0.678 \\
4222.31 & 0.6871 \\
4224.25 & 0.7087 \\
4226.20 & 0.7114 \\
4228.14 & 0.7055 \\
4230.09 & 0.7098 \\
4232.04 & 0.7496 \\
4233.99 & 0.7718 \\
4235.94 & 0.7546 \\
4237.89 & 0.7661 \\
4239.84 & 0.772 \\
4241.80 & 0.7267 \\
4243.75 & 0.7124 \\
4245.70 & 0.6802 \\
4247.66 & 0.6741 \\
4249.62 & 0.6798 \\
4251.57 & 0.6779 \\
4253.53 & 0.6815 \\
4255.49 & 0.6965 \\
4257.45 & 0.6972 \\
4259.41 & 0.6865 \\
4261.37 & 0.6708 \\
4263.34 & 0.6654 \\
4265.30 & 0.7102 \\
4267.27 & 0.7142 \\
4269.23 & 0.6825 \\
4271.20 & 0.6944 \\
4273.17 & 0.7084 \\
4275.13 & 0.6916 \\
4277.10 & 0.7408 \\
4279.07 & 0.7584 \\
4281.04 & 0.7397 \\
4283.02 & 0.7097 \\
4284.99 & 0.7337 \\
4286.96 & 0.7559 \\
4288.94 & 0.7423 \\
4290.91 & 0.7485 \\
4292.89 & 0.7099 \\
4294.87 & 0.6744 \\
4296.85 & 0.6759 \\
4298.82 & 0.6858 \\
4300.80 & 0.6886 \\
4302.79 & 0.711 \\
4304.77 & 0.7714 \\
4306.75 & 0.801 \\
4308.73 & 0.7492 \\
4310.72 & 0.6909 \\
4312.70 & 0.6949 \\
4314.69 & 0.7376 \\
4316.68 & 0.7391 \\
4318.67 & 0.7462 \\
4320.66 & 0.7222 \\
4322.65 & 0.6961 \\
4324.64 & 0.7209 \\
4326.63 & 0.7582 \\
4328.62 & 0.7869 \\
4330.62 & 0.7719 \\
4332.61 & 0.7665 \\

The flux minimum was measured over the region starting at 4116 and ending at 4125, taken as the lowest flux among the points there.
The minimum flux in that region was 0.7221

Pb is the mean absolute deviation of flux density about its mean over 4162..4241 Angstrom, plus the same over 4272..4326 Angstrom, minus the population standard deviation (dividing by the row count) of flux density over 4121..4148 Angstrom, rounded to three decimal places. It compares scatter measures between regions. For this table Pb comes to 0.034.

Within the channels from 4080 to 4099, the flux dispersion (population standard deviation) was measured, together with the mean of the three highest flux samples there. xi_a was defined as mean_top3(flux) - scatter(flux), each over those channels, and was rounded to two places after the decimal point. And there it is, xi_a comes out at 0.84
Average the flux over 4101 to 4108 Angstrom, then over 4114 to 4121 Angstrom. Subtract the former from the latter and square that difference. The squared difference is 0.004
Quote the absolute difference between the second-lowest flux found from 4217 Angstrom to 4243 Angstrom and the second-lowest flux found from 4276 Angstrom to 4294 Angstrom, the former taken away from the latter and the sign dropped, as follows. 0.032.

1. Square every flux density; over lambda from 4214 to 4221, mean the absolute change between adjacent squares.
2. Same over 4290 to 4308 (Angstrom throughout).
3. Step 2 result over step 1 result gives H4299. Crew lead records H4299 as 1.1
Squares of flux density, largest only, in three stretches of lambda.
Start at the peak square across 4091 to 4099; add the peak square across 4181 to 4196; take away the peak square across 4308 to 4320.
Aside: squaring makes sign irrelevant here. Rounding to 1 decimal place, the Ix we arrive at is 0.9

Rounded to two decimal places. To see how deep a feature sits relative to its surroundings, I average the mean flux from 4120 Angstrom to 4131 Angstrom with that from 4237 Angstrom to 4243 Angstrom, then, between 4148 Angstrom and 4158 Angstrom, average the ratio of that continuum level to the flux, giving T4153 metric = 1.06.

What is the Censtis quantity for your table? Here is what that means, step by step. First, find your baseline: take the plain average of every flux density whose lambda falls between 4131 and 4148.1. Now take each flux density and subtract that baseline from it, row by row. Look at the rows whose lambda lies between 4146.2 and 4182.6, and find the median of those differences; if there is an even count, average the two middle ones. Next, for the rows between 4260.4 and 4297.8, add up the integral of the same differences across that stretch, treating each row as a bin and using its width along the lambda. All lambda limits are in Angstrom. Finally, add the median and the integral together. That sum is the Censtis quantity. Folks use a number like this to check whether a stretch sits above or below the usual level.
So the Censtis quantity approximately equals -1.9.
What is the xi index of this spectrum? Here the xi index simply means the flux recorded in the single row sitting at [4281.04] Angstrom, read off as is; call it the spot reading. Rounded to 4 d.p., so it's 0.7397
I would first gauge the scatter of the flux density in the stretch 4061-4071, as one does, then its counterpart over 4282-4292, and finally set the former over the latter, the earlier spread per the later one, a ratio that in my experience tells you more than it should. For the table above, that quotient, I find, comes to 1.5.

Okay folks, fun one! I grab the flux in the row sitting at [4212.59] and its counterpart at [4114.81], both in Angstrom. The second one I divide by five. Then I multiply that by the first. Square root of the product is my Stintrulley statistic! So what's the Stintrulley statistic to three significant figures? 0.335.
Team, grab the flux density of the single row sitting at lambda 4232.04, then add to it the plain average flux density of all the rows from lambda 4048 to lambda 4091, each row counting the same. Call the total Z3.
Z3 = 1.52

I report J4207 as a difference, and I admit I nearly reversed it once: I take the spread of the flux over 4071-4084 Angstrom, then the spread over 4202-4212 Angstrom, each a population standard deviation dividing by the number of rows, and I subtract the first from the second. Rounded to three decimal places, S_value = -0.001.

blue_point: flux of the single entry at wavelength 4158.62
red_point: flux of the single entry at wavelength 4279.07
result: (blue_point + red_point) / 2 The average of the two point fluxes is 0.75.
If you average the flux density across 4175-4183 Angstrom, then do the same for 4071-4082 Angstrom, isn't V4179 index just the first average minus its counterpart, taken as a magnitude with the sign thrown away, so 0.04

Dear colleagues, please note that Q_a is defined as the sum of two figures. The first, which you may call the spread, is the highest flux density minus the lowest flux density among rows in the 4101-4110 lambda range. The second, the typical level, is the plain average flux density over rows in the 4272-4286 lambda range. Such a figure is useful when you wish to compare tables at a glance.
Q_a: 0.766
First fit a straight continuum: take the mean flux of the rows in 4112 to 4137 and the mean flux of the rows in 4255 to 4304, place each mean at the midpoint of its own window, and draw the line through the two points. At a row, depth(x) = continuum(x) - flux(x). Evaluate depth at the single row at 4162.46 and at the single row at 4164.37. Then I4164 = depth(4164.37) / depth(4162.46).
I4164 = 0.3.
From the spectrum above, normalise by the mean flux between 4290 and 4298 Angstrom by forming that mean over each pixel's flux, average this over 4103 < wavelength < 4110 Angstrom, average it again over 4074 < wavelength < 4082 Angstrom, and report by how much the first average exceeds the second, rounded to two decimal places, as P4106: -0.04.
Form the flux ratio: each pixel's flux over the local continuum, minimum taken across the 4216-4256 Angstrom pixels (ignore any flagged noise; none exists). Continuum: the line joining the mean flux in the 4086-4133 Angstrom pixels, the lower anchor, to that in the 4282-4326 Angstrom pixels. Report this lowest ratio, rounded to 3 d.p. 0.865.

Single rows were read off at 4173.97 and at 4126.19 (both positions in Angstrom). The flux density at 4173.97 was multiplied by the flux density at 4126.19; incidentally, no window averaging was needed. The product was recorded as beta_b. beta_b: 0.522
